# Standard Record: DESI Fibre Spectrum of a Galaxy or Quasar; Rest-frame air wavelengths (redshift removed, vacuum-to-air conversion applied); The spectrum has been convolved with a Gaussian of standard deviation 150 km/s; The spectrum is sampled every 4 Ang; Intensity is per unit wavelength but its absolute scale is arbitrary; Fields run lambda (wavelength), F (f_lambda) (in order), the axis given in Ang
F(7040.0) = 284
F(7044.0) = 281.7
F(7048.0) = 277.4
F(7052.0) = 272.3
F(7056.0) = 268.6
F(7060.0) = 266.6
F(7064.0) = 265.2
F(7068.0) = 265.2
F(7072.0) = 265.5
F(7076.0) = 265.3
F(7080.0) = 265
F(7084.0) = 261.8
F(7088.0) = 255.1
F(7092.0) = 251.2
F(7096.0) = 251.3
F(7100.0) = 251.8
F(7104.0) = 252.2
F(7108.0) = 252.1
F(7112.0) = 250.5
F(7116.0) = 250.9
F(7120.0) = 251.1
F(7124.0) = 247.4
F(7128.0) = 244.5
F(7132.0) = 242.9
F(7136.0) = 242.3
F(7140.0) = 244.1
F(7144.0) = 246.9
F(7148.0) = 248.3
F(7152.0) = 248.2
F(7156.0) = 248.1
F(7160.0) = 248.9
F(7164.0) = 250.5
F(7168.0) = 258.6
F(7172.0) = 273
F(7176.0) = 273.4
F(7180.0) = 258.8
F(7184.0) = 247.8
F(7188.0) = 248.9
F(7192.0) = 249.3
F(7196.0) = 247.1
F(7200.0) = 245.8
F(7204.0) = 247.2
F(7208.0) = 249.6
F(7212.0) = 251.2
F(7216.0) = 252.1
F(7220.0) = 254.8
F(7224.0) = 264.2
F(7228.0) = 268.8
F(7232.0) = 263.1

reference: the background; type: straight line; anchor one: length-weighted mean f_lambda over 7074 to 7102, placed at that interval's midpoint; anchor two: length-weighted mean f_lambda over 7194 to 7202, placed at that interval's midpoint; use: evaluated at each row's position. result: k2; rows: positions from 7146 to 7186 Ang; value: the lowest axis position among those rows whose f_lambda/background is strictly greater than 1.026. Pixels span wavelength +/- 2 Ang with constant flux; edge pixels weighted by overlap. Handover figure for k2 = 7168.0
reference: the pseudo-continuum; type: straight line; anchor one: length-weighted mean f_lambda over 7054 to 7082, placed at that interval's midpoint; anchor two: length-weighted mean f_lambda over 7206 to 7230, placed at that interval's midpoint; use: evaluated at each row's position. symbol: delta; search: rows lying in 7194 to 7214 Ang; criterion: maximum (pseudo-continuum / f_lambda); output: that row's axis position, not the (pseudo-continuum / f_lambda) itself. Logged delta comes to 7200.0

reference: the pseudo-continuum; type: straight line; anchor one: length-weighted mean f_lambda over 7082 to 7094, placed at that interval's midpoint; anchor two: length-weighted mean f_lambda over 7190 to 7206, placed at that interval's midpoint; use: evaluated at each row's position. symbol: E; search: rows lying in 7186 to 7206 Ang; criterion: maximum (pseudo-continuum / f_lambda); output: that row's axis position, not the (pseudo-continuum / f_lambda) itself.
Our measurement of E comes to 7200.0 Ang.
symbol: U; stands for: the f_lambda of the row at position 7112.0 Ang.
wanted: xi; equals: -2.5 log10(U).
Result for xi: -6.00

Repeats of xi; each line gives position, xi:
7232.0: -6.05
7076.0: -6.06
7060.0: -6.06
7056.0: -6.07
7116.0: -6.00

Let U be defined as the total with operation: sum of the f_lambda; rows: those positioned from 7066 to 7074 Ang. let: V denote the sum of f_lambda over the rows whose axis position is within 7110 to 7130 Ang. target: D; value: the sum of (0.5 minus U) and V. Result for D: 714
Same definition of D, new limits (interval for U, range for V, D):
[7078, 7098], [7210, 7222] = -526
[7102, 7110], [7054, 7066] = 297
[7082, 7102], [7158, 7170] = -513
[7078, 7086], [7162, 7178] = 529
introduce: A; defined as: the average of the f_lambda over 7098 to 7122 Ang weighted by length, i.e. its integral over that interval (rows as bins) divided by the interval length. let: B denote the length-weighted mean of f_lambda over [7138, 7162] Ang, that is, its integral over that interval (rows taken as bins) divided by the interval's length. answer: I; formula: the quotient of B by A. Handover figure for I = 0.98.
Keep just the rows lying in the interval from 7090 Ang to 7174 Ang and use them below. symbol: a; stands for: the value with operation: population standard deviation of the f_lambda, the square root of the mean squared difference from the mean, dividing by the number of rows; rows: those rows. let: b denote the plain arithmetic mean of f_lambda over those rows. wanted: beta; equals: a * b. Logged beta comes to 1566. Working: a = 6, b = 250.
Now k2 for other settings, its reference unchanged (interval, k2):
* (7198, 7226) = 7216.0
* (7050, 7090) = 7052.0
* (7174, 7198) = 7176.0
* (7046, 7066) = 7048.0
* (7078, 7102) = 7080.0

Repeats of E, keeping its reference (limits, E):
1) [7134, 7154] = 7136.0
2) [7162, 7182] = 7164.0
